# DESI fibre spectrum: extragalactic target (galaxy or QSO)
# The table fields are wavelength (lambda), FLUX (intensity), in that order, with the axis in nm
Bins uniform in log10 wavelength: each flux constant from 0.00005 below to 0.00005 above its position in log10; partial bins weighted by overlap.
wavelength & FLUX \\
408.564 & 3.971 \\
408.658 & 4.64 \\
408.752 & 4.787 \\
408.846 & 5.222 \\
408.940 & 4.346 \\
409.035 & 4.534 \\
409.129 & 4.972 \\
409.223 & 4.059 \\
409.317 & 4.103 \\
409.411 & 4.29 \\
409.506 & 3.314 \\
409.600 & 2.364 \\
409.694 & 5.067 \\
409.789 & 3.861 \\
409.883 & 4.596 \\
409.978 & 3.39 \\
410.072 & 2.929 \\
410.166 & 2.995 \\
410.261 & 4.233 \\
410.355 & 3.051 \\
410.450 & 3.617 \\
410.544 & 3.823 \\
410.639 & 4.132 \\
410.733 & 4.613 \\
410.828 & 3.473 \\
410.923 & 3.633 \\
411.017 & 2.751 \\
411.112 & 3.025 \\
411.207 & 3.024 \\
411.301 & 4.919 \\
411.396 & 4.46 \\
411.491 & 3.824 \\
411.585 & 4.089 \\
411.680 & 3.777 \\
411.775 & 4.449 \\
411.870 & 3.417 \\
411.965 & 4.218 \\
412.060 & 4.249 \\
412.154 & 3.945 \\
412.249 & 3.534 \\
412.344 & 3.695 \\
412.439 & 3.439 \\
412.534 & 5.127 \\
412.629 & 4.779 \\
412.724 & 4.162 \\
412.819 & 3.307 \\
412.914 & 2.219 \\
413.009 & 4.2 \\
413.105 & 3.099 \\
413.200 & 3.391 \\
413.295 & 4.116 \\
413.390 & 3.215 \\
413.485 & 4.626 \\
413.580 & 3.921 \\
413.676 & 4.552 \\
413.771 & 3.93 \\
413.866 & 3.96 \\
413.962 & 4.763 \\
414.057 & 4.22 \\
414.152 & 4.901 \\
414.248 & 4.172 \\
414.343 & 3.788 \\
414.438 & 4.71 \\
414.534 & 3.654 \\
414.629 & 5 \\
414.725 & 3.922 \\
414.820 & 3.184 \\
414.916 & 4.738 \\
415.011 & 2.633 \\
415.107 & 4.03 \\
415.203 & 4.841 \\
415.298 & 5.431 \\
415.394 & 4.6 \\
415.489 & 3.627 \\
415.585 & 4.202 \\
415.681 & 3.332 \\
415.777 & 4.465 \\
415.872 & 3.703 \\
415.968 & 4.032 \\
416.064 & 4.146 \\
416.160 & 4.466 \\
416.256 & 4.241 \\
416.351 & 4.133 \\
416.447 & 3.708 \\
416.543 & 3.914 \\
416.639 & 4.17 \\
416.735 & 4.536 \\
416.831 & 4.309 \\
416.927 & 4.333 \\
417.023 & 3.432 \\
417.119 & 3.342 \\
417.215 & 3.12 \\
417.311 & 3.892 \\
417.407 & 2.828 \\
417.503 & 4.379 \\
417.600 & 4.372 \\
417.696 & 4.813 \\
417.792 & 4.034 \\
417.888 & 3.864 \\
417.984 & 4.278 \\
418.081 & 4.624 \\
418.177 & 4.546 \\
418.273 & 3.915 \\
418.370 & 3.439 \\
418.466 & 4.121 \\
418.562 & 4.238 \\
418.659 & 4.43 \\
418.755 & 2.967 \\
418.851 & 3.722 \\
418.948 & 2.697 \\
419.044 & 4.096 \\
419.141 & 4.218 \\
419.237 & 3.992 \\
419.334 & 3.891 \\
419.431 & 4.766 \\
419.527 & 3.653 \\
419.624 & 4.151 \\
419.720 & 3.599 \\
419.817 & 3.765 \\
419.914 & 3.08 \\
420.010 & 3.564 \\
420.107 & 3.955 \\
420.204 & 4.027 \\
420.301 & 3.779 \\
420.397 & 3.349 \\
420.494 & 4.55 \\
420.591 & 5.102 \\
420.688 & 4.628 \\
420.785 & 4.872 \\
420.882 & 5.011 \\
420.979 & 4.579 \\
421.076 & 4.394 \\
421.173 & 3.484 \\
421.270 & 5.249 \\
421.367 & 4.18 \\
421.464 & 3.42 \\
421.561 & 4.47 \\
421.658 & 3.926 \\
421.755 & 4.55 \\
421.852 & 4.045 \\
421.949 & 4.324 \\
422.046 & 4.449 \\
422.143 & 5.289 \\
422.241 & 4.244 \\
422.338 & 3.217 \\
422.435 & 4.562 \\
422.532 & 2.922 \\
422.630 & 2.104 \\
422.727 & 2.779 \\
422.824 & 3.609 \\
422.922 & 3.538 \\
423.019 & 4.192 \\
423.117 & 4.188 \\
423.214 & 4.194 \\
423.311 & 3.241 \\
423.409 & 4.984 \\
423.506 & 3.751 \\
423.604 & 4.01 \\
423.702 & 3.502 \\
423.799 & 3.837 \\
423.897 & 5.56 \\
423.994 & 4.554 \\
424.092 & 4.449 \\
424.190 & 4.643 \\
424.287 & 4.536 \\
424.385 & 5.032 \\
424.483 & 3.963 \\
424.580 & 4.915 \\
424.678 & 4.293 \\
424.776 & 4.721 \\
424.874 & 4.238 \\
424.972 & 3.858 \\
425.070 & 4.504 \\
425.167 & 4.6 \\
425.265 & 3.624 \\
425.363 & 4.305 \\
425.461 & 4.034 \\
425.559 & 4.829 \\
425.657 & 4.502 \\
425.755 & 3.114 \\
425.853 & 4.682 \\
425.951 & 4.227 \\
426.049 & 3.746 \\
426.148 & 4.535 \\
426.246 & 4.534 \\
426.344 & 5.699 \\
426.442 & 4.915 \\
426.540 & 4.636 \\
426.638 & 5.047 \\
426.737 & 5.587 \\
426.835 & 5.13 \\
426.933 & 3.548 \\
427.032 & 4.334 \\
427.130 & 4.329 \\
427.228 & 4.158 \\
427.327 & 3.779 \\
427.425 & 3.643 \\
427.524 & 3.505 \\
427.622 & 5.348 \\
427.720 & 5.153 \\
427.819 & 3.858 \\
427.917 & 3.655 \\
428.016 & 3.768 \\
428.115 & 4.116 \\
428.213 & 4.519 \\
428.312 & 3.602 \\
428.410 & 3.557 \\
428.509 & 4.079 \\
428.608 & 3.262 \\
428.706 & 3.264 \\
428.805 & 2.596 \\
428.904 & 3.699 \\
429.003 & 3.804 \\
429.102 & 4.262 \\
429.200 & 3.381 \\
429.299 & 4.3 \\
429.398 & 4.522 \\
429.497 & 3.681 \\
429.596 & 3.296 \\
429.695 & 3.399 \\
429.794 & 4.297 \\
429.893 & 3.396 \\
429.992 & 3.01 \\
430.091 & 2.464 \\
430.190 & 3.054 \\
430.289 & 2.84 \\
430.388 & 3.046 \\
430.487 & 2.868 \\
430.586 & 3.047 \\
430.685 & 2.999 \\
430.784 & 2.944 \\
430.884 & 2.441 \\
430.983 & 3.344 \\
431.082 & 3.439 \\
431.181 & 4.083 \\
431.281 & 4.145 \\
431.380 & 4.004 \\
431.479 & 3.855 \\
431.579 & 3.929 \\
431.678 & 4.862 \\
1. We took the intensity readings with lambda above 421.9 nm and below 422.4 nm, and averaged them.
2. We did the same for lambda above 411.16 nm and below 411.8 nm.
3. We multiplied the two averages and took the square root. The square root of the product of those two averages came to 4.2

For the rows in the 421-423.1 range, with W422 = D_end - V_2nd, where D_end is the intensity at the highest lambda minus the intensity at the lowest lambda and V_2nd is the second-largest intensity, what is -5.5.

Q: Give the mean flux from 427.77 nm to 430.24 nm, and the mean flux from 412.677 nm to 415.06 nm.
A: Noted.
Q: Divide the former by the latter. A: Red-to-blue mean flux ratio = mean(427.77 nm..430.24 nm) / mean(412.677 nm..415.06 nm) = 0.92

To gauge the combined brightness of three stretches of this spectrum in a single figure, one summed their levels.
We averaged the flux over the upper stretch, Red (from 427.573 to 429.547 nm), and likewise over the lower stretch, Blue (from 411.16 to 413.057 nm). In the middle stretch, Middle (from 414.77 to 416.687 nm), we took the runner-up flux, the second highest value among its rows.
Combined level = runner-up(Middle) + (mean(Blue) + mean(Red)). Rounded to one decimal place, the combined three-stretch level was 12.7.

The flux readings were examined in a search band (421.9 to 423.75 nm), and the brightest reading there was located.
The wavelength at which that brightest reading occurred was 422.143 nm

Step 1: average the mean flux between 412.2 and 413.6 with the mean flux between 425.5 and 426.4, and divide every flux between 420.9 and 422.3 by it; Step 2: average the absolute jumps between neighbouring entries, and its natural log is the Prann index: -1.71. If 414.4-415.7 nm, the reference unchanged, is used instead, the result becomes -1.34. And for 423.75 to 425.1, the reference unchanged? -1.87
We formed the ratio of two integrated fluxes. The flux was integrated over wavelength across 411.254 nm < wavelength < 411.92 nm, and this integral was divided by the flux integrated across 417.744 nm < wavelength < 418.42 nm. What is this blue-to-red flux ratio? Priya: 0.99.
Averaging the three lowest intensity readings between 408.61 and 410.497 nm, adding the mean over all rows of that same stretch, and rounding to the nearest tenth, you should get 6.8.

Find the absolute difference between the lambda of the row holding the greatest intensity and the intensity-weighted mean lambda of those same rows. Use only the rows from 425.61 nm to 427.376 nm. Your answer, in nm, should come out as 0.15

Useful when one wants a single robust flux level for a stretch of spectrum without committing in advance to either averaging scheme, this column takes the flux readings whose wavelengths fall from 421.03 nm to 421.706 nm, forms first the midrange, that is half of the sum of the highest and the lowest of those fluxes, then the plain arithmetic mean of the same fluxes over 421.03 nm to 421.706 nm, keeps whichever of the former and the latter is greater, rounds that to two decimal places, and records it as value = 4.33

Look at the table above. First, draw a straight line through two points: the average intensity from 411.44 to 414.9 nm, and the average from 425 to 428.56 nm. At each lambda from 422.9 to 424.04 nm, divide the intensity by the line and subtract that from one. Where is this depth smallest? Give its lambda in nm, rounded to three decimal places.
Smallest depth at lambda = 423.897 nm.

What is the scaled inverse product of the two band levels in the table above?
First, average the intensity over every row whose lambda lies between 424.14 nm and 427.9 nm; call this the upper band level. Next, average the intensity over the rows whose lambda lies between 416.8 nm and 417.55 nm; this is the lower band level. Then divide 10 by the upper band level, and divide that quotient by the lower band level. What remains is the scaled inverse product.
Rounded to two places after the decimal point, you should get 0.61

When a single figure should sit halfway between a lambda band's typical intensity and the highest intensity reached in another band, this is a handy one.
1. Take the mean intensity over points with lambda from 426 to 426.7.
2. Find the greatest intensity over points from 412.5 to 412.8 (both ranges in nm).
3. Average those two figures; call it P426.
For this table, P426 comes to 4.9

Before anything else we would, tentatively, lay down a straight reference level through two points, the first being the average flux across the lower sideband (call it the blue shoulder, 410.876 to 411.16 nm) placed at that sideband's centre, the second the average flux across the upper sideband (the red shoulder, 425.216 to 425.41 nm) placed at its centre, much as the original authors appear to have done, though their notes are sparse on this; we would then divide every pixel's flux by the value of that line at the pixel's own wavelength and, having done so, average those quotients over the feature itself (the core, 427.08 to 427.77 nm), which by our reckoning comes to 1.05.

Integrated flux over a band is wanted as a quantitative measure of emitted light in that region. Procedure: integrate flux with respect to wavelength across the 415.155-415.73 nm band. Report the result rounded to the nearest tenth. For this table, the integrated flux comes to 2.5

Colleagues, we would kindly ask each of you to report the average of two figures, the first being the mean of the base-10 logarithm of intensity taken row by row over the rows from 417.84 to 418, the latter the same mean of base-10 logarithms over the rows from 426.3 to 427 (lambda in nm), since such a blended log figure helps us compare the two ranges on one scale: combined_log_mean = 0.65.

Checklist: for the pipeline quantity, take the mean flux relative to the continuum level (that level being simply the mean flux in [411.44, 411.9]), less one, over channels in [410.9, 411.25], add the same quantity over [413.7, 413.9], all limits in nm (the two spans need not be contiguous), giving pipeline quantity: -0.20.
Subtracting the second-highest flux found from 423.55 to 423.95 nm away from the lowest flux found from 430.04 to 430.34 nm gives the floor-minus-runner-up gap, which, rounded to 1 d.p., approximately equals -1.5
